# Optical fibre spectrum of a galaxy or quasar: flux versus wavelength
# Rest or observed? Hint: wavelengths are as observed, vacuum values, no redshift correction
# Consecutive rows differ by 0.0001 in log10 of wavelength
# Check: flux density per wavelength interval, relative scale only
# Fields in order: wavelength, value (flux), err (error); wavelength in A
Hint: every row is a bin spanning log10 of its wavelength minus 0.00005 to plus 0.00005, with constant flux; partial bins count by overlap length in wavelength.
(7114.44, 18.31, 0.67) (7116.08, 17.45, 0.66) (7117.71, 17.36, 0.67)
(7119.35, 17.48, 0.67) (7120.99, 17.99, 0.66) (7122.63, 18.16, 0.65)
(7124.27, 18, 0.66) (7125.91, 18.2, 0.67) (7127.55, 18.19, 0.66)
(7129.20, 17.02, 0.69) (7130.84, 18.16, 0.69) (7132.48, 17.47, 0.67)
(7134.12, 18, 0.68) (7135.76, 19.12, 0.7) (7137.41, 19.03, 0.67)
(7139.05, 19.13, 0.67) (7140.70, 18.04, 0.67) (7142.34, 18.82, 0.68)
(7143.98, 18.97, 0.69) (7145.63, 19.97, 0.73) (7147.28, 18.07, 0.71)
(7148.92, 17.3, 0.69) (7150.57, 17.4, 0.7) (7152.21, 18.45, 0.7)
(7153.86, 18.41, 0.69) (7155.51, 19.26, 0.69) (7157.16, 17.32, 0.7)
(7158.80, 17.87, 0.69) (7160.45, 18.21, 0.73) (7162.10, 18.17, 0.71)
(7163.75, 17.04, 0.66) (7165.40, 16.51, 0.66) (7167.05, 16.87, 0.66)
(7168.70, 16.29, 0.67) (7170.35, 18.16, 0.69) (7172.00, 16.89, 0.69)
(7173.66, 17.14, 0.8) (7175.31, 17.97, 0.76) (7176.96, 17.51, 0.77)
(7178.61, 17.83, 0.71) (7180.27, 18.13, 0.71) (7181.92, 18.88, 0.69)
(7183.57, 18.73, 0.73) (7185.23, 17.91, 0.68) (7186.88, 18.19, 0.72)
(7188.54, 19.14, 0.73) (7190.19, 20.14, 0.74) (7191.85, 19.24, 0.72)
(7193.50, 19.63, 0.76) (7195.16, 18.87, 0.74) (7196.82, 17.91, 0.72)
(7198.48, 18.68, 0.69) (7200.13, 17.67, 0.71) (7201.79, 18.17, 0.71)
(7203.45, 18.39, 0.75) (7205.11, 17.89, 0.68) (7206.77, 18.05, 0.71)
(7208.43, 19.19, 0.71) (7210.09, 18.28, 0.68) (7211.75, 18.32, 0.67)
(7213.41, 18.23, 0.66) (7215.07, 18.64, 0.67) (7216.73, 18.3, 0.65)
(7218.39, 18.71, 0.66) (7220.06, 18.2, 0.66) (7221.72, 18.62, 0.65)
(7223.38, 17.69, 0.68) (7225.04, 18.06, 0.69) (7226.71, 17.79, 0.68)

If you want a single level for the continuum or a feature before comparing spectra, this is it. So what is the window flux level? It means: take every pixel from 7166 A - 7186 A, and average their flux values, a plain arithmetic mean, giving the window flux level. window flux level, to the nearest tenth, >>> 17.7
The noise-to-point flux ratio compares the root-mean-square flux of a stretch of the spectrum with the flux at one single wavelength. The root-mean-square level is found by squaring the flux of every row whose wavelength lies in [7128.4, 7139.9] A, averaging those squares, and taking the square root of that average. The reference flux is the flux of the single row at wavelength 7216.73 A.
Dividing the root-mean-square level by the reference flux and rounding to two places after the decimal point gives 1.00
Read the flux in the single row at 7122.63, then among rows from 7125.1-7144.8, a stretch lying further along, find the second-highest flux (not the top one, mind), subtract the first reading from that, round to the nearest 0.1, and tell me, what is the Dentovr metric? 1.0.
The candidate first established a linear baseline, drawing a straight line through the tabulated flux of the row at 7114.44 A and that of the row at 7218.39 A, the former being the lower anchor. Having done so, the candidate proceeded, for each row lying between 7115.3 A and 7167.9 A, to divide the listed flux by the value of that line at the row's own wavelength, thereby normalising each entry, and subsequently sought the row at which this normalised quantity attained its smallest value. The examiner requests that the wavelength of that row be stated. 7165.40 A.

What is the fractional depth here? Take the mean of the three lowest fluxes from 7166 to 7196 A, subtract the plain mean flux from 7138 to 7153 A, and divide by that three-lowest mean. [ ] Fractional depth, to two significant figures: -0.11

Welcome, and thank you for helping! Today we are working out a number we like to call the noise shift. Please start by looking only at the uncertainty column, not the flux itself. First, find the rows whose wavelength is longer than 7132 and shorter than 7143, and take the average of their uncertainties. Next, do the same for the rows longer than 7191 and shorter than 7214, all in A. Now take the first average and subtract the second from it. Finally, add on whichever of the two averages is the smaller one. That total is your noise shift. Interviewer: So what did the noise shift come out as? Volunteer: 0.646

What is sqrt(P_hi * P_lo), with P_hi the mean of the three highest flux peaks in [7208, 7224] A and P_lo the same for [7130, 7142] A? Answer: 19.0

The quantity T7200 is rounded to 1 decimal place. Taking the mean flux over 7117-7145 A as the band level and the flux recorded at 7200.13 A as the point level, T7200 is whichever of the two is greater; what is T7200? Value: 18.2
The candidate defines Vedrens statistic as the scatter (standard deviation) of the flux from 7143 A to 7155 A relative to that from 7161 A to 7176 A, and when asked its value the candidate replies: 1.3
